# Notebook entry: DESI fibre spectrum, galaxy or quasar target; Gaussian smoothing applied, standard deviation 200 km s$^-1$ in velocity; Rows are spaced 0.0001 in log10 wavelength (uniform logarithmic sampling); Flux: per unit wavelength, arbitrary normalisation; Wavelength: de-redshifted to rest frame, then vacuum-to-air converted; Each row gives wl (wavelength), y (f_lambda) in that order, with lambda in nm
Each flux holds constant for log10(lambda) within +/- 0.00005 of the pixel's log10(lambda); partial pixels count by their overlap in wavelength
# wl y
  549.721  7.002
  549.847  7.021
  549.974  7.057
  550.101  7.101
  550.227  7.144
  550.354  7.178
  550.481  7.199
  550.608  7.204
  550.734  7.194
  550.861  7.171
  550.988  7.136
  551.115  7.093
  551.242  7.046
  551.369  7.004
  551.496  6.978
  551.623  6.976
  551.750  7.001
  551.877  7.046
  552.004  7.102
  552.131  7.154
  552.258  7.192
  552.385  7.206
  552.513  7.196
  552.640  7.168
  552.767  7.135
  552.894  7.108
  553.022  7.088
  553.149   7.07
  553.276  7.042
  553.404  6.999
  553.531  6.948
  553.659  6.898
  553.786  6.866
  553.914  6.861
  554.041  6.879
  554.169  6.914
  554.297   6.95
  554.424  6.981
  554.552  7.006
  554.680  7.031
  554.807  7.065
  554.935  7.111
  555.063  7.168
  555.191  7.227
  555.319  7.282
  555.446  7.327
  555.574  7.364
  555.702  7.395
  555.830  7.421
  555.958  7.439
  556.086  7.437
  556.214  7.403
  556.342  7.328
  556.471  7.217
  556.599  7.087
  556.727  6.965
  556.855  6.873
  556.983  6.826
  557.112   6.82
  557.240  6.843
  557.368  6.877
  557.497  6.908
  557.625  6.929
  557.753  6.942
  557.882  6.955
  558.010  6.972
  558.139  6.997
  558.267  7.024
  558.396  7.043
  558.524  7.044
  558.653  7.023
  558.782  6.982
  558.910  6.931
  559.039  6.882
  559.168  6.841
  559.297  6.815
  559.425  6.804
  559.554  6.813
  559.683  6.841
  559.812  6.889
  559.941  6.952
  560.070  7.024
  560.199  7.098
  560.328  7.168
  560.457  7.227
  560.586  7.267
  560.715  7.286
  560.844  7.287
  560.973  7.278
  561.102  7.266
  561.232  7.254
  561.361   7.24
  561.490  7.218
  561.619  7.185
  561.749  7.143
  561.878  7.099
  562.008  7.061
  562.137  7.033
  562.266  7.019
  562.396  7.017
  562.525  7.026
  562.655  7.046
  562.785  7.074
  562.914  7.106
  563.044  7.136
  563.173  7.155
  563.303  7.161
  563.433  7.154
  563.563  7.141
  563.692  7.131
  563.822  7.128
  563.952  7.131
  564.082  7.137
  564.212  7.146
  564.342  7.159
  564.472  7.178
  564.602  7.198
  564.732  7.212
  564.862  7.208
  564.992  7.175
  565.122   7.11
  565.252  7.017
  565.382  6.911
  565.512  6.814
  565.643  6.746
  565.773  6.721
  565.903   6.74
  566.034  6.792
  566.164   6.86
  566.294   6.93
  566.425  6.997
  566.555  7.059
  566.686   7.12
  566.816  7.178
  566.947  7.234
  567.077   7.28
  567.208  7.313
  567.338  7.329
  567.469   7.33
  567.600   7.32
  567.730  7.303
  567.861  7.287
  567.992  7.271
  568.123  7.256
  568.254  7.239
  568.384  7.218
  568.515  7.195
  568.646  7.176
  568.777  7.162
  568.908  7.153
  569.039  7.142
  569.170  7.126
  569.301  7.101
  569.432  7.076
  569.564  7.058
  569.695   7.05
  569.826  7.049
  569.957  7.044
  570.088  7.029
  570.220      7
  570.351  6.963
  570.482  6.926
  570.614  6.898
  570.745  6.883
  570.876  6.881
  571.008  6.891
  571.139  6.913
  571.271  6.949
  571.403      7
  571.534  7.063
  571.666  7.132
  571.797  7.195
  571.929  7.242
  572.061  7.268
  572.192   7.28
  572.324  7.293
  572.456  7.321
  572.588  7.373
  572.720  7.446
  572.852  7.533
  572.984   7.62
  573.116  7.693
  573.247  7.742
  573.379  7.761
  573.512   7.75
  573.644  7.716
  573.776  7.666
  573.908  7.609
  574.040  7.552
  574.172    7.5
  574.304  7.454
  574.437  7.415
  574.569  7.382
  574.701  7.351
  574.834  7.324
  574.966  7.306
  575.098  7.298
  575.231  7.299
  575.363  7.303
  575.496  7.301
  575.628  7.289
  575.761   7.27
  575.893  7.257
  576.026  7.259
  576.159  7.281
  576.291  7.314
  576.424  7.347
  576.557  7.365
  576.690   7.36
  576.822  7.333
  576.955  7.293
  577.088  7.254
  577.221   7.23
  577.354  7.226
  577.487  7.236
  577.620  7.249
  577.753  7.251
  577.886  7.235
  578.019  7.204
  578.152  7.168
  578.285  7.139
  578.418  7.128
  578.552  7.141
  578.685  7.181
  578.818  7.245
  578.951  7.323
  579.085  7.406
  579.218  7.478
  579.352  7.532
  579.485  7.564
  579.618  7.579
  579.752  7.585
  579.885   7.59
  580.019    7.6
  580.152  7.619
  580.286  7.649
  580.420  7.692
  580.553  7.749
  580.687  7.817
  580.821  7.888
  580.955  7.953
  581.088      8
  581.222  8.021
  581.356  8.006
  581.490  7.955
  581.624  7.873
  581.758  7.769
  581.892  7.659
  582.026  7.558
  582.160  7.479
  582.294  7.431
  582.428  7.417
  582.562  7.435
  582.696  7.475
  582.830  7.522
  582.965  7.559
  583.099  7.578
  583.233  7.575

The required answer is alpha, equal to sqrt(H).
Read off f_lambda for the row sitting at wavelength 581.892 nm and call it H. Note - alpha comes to 2.77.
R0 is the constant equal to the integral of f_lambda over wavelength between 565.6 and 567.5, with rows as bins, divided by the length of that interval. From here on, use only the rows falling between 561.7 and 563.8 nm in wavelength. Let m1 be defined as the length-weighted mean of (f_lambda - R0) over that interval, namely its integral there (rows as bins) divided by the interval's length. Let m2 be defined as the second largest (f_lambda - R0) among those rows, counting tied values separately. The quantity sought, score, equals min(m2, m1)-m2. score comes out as -0.06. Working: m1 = 0.05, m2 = 0.1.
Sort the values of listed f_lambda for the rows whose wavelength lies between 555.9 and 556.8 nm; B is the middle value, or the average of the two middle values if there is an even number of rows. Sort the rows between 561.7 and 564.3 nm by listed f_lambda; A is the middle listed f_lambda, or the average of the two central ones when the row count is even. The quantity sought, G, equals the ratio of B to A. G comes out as 1.03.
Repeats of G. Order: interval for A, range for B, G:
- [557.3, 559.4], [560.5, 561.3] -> 1.05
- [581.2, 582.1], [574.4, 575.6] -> 0.93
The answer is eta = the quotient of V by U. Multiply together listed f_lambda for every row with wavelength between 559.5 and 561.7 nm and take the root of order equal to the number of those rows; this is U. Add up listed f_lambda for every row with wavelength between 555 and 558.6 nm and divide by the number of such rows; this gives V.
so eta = 1.00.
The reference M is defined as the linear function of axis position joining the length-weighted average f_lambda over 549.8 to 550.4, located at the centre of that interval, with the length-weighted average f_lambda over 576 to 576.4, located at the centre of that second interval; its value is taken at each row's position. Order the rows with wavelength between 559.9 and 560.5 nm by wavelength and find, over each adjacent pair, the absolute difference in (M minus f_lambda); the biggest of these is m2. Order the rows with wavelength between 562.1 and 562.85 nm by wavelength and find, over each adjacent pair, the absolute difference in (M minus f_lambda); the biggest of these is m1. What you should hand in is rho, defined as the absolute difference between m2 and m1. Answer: 0.046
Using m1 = 0.027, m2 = 0.07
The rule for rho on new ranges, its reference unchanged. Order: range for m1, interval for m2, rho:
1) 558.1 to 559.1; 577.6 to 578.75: 0.013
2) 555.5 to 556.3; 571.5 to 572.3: 0.033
